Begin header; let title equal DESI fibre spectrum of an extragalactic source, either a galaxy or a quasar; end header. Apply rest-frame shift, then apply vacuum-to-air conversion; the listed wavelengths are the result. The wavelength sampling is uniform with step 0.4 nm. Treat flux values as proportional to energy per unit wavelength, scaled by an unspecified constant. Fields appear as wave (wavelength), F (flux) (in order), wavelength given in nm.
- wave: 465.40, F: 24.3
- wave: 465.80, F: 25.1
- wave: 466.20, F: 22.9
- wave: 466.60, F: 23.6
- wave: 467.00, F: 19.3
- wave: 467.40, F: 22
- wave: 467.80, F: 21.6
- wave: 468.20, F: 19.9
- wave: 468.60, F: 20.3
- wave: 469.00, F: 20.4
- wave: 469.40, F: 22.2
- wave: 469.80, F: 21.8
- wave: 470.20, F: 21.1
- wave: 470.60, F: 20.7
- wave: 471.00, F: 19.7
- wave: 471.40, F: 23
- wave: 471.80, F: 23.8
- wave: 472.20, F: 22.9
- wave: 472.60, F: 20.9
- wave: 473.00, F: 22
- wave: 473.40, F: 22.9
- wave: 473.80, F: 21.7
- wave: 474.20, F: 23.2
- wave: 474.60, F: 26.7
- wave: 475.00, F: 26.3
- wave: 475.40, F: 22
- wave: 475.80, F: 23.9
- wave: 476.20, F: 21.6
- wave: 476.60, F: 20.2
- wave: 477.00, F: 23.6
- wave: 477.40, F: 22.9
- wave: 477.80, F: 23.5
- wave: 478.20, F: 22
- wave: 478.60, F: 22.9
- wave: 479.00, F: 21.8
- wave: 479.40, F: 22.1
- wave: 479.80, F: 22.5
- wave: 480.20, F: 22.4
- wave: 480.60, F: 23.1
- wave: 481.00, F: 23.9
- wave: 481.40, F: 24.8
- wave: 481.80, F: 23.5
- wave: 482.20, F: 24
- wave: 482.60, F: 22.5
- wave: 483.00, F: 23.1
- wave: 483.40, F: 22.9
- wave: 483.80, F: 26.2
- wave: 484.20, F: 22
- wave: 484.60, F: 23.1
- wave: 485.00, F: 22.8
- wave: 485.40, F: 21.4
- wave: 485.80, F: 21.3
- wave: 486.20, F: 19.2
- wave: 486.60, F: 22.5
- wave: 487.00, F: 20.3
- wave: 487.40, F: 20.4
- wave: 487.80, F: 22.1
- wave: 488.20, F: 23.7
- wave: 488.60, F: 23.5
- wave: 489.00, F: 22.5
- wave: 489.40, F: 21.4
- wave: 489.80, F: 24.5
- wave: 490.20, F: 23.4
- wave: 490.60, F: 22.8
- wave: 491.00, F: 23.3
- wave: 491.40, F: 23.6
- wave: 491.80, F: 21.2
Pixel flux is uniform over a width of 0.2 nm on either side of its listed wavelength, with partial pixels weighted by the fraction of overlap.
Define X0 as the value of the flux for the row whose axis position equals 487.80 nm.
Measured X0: 22.1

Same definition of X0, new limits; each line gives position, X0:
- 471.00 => 19.7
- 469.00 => 20.4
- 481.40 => 24.8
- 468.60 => 20.3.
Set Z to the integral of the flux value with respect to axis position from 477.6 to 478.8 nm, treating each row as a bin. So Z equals 27.4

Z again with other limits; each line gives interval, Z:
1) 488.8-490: 27.4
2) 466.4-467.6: 26.0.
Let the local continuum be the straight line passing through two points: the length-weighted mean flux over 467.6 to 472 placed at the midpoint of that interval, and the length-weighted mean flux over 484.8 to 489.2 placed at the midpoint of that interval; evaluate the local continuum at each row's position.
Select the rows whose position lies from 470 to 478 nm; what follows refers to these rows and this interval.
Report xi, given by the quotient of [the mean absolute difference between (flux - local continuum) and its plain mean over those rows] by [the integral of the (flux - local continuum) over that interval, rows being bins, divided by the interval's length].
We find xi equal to 1.1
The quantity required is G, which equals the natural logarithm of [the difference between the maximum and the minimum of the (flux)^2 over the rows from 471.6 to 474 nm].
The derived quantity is 4.86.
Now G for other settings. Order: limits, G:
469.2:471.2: 4.65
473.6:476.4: 5.51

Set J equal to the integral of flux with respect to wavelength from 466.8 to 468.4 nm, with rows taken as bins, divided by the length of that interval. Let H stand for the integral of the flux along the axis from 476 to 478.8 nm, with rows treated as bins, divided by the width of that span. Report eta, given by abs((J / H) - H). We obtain 21.5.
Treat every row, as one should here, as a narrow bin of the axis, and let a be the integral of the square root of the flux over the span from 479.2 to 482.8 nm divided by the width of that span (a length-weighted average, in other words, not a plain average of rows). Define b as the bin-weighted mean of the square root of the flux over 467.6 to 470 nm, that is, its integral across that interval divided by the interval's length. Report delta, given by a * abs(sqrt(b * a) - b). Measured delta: 0.5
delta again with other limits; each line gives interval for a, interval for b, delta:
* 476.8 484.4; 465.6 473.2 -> 0.4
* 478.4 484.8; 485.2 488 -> 0.5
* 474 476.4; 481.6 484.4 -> 0.1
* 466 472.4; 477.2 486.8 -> 0.3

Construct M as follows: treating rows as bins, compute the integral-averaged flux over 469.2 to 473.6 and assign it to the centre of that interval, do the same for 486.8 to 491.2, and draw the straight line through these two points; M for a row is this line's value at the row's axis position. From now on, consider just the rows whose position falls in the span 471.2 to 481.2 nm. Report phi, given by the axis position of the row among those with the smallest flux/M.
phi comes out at 476.60 nm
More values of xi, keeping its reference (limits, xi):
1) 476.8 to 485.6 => 0.5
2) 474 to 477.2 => 0.9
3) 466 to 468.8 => 11.2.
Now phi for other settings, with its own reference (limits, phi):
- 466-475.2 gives 467.00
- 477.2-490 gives 486.20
